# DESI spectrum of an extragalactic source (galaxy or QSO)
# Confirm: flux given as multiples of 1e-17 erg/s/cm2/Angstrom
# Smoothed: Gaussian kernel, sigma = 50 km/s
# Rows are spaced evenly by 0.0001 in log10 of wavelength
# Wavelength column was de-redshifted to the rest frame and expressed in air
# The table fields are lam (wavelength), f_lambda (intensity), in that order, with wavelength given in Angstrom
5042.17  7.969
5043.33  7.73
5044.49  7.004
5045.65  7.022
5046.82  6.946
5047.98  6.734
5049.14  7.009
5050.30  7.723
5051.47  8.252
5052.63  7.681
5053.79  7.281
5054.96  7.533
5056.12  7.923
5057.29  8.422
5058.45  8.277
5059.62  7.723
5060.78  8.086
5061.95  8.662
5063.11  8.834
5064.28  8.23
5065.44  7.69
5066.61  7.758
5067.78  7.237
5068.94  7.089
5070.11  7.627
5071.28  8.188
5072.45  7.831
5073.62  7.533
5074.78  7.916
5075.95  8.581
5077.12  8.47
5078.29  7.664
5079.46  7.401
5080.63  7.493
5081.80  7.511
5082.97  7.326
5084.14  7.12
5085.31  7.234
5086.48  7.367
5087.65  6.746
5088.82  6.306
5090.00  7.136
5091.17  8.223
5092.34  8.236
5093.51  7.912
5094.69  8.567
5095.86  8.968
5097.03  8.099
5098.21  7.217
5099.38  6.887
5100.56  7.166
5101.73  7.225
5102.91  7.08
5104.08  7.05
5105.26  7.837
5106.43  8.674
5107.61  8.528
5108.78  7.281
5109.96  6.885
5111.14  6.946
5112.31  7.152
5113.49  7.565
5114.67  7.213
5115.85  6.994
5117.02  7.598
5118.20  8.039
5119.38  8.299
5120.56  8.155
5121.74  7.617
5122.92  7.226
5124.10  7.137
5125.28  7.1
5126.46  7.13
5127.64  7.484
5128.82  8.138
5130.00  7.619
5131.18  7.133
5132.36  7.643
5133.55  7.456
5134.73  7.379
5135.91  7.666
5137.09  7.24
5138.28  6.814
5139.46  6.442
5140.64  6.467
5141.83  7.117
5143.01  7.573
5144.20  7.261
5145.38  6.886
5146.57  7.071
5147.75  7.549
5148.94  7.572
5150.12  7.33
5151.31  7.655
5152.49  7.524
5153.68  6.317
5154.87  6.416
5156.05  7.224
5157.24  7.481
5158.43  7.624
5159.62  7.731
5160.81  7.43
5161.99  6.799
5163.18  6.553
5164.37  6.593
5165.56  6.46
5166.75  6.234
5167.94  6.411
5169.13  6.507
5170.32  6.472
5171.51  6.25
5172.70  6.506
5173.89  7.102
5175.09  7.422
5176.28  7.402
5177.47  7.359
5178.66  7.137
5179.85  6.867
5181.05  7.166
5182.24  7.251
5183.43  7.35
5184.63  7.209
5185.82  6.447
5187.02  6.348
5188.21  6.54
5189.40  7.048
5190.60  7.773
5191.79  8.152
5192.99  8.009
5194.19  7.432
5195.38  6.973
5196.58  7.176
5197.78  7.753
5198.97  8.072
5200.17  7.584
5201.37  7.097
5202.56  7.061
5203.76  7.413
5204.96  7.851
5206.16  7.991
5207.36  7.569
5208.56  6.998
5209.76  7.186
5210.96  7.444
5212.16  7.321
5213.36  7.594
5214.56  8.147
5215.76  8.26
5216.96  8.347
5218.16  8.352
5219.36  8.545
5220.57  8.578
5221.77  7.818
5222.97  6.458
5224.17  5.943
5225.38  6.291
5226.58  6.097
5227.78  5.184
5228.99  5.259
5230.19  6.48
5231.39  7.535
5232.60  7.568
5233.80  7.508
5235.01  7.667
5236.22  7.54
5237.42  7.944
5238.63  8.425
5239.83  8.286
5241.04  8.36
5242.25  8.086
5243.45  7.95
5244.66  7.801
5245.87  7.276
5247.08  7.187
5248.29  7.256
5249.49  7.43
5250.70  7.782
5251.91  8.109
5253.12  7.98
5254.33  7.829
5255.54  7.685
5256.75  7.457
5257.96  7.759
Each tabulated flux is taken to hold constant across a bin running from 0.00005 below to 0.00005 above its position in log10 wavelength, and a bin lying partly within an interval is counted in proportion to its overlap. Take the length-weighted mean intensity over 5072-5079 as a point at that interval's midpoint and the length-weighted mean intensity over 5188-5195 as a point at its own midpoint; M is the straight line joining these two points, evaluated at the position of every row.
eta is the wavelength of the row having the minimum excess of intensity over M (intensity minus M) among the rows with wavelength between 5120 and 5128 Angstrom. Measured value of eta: 5125.28 Angstrom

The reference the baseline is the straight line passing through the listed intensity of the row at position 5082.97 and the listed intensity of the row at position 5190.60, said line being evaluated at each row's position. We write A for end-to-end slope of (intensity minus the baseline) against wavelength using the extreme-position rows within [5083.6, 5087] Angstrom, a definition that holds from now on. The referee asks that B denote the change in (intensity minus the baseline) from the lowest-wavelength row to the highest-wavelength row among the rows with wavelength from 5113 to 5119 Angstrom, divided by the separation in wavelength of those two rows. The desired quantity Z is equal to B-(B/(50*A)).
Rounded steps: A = 0.10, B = 0.1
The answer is 0.08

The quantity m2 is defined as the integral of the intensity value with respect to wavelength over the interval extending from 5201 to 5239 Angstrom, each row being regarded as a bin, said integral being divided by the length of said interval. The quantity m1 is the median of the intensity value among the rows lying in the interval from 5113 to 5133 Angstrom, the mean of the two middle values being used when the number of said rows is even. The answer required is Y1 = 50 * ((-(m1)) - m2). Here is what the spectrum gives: -746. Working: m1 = 7.6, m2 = 7.35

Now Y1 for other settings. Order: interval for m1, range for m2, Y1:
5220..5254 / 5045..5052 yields -741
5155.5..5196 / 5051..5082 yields -750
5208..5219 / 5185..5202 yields -746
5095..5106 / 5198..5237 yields -728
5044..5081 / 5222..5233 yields -702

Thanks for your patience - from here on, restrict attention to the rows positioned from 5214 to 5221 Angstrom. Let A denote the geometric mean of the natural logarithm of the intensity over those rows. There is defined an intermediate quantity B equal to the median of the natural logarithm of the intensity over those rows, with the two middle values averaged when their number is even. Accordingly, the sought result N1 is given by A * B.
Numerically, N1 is 4.5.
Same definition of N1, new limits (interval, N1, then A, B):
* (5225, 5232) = 3.3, 1.80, 1.82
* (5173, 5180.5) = 3.9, 1.98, 1.98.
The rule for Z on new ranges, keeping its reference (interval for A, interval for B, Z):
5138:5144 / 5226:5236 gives 0.16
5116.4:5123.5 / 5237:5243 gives 0.03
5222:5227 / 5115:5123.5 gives 0.03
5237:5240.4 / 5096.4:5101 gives -0.23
